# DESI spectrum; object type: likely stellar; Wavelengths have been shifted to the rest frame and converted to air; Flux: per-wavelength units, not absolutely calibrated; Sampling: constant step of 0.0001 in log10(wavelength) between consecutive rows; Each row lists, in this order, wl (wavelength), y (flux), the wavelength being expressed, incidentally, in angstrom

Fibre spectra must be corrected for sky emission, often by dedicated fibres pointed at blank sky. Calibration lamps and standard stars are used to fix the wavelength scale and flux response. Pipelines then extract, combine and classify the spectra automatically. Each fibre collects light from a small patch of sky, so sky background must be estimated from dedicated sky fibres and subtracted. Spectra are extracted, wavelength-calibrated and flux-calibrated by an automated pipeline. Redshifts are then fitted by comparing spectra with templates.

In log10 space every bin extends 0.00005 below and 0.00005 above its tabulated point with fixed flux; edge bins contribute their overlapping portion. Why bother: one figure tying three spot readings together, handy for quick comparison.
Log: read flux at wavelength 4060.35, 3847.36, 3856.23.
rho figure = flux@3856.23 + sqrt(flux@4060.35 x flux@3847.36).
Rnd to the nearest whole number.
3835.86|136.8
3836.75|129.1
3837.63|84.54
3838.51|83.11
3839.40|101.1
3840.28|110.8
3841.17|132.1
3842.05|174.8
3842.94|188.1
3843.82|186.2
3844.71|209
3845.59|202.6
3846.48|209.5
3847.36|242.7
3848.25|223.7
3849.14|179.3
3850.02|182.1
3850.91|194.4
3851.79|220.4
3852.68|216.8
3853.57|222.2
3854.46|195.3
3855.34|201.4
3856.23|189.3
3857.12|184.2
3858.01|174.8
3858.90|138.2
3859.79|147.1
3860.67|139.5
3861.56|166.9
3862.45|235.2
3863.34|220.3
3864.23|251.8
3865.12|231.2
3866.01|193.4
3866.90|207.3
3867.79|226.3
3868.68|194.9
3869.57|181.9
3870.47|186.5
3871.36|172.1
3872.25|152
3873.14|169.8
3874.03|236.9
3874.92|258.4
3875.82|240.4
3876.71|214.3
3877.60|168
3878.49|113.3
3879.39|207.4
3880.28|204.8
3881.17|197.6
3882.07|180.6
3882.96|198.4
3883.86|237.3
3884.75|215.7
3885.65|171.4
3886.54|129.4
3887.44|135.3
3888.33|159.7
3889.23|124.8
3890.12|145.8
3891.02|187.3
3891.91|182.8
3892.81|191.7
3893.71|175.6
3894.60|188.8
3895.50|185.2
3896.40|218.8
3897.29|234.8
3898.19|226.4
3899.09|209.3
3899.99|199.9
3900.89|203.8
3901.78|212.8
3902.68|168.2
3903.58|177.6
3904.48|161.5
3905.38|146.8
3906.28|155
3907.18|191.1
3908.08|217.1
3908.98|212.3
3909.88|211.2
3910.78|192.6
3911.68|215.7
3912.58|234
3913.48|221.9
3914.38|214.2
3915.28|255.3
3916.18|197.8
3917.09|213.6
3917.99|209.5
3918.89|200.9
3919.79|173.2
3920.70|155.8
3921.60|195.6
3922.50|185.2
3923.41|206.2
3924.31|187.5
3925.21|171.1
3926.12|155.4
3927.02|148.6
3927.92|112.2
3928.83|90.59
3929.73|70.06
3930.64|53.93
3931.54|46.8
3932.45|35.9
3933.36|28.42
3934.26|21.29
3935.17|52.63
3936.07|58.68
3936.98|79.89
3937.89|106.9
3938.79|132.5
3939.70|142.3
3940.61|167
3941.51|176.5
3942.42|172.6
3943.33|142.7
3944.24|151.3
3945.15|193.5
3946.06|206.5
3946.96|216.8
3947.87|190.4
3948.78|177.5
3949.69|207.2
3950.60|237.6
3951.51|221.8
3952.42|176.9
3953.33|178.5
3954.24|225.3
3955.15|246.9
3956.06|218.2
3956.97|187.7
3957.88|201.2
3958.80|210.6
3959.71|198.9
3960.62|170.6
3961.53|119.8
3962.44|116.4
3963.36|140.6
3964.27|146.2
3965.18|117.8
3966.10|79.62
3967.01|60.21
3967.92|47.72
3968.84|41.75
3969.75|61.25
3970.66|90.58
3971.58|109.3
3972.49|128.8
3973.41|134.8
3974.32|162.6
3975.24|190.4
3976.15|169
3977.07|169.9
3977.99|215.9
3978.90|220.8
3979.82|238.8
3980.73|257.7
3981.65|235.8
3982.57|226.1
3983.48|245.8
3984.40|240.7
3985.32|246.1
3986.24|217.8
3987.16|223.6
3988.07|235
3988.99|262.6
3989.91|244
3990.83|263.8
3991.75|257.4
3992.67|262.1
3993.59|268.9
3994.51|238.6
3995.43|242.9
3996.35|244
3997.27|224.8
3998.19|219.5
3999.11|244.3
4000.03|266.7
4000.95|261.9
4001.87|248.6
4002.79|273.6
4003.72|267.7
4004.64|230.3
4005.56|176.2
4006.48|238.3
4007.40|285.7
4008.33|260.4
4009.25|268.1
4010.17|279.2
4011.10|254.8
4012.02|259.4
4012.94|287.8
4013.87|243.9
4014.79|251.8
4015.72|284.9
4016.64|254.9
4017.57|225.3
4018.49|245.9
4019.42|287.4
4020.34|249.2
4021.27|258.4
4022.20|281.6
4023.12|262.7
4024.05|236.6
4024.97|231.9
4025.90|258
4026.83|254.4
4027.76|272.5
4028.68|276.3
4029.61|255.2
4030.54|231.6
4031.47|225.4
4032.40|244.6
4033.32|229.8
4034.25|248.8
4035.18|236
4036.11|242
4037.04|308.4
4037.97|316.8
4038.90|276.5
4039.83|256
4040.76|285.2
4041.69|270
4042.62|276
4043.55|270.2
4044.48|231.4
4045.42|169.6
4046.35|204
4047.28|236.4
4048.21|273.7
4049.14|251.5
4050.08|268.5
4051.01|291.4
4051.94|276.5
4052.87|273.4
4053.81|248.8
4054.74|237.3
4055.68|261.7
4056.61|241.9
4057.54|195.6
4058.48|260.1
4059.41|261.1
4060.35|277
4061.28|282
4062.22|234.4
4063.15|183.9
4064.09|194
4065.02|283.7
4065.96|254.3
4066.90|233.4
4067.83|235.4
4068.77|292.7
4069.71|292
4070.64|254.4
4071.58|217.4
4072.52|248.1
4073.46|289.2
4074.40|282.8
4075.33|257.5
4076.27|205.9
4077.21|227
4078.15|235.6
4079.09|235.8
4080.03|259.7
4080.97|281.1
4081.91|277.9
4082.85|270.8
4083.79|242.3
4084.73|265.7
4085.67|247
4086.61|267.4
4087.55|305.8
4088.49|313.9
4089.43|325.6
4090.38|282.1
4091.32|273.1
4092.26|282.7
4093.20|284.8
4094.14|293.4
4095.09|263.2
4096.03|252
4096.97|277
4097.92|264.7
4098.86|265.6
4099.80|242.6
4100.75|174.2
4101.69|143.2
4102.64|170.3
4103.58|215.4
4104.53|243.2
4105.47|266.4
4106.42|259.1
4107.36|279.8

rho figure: 449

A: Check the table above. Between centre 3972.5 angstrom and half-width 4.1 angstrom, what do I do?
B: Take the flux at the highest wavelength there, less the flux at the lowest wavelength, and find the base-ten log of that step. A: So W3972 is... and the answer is 2.1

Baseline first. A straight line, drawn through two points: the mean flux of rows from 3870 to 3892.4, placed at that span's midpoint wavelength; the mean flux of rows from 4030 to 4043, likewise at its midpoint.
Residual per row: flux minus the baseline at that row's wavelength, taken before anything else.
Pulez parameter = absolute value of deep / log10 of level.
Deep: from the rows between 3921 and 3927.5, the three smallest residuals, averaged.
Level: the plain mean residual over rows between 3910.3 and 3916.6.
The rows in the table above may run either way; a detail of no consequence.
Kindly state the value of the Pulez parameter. 37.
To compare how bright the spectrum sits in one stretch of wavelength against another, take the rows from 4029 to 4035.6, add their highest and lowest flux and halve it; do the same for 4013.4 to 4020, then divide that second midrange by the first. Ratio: 1.1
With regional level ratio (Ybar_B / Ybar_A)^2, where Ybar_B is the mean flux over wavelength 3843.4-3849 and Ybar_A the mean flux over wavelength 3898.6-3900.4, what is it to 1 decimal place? 1.1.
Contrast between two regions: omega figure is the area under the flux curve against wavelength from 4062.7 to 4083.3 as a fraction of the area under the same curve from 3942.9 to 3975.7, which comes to 0.99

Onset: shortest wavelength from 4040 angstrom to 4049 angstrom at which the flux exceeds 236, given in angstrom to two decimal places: 4040.76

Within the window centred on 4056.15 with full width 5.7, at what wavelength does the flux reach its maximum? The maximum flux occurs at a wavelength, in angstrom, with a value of 4055.68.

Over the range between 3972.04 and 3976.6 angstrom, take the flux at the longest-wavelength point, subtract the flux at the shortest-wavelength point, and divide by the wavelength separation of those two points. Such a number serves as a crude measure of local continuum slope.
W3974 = 11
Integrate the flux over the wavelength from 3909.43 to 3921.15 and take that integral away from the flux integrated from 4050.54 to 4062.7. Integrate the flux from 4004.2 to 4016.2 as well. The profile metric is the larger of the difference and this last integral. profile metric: 3067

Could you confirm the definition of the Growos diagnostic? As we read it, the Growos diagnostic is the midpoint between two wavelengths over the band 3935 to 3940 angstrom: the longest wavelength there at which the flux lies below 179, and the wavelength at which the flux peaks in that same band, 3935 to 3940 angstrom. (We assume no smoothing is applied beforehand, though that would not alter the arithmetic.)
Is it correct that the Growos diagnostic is 3939.7 angstrom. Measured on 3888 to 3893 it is 3891.5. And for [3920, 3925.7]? 3924.3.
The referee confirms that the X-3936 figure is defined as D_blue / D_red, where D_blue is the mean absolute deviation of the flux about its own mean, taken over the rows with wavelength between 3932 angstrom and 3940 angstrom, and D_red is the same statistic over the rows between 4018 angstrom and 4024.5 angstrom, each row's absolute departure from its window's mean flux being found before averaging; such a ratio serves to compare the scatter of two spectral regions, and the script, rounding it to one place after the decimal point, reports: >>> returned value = 2.6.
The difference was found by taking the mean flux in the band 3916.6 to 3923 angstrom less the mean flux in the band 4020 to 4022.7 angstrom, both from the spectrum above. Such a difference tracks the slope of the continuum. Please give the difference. -73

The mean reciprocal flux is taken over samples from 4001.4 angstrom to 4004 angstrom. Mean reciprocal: 0.0038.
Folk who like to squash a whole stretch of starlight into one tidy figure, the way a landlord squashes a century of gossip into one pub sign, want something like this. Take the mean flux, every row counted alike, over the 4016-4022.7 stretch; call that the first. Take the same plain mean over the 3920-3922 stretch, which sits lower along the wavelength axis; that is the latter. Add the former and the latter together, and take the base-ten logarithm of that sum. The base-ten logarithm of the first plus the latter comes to 2.64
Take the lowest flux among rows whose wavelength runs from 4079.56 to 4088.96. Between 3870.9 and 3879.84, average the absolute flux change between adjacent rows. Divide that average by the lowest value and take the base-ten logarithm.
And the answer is -0.78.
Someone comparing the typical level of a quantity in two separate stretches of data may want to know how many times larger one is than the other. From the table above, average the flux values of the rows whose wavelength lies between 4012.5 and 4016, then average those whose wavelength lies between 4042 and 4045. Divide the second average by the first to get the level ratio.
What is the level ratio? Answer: 0.97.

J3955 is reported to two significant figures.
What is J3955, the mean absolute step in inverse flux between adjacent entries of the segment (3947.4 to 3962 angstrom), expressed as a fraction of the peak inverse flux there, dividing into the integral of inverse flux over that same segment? 0.92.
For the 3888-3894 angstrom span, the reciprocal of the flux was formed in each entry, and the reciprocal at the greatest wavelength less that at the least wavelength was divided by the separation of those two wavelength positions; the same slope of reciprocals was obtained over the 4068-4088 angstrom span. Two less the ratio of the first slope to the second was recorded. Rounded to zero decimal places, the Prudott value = -12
